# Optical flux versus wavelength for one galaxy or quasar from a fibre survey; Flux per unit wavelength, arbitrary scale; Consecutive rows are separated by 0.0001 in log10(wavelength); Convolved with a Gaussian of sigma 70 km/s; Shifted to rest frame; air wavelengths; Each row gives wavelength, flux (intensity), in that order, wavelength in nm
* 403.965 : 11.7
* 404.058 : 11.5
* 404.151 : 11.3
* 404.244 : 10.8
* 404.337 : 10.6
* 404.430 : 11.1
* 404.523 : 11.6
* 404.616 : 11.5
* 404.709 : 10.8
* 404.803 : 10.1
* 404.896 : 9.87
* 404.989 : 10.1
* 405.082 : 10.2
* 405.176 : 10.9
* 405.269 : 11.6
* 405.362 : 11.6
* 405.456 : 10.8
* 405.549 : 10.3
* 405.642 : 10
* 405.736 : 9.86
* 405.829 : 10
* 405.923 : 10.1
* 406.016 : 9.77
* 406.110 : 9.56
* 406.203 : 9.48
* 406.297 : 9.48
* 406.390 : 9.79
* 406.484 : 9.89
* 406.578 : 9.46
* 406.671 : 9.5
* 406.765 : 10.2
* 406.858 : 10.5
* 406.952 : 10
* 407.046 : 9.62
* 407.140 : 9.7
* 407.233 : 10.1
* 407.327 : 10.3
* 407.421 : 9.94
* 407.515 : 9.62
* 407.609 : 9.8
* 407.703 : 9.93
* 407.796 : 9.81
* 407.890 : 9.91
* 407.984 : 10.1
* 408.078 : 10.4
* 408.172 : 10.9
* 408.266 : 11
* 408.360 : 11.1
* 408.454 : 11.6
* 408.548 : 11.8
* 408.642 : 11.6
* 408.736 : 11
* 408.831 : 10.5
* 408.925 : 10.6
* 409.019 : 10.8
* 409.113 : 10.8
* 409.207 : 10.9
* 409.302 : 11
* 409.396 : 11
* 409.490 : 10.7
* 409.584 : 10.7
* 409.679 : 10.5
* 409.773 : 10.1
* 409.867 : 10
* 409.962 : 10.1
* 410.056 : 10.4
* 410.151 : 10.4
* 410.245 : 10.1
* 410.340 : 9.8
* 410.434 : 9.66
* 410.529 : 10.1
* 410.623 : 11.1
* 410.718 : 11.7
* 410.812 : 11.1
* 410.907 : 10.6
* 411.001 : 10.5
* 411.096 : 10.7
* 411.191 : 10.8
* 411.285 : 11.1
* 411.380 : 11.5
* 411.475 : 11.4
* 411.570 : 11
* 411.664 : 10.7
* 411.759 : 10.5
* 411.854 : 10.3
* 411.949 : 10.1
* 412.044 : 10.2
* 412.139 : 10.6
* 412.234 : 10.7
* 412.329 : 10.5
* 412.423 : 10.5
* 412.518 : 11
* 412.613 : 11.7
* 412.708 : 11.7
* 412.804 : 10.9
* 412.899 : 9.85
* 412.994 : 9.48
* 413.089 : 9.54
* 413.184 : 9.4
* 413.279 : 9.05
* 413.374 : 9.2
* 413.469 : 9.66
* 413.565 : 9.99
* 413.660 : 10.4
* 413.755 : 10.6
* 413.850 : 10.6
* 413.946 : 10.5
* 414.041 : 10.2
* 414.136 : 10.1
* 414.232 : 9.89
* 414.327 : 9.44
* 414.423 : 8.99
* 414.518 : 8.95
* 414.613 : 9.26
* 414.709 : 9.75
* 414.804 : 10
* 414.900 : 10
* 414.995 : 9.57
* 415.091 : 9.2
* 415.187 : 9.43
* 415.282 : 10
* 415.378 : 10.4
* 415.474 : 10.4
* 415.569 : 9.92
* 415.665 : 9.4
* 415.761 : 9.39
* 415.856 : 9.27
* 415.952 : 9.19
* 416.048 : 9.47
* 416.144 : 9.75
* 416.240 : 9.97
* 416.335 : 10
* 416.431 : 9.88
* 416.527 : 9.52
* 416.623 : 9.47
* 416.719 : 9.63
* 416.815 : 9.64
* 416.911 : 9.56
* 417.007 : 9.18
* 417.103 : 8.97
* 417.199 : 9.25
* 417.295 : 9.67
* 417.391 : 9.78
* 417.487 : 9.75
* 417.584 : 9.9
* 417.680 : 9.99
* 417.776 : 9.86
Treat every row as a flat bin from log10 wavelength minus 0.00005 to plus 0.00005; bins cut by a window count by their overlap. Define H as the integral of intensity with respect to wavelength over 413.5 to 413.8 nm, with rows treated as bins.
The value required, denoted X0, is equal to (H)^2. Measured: 10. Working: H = 3.1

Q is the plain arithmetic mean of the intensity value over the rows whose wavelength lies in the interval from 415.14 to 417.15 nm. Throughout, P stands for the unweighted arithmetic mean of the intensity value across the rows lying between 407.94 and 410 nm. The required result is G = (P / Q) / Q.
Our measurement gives 0.116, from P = 10.8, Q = 9.6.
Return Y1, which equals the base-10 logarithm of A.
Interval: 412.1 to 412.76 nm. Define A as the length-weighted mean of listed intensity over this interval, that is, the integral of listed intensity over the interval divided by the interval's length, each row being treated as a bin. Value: 1.04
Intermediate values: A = 11.0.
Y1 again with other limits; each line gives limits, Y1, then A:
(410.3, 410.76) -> 1.02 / 10.5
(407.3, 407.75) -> 1.00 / 9.9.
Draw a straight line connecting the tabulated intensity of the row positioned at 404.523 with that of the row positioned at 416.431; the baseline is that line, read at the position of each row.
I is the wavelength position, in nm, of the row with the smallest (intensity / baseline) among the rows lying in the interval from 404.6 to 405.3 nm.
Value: 404.896 nm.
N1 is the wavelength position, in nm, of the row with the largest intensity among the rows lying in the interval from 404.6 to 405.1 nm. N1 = 404.616 nm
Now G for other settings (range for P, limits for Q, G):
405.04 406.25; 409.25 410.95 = 0.094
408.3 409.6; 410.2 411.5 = 0.096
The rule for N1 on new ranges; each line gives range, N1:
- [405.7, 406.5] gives 405.923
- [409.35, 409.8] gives 409.396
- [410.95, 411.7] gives 411.380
